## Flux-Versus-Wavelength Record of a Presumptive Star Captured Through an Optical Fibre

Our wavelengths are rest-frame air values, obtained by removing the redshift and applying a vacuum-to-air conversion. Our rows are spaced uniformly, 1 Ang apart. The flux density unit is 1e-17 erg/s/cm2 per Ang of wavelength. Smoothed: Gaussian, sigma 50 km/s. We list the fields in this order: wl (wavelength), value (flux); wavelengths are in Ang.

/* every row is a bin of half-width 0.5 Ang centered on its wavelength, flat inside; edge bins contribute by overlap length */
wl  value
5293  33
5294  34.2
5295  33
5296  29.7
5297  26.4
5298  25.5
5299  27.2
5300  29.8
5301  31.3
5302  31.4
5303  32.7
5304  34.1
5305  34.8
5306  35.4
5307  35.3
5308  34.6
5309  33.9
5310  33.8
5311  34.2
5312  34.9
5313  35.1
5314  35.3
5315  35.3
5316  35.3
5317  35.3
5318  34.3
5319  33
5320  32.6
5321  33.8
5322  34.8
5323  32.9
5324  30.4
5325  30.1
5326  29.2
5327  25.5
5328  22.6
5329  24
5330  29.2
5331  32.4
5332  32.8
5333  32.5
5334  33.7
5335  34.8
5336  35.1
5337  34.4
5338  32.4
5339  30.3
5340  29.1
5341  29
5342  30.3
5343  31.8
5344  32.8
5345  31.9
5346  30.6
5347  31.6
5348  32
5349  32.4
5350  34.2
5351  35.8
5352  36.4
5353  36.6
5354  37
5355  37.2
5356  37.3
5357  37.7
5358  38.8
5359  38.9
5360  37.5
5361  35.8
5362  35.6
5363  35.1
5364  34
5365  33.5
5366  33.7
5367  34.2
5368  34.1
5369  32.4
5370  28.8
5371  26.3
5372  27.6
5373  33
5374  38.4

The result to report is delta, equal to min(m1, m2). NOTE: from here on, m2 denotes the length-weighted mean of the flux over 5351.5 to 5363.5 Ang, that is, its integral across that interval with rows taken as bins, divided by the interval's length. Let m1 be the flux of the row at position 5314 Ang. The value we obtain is 35.3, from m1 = 35.3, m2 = 37.0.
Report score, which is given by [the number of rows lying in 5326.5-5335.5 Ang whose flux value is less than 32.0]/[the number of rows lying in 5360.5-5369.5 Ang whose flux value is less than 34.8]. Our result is 0.67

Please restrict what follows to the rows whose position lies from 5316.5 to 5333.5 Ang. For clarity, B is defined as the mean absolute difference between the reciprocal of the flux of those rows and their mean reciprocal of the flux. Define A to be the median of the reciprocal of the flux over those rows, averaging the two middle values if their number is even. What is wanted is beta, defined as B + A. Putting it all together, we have 0.034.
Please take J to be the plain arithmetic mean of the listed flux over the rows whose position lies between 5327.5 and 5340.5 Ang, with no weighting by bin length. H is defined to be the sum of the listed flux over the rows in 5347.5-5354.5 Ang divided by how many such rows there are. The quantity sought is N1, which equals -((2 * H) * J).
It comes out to -2166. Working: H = 34.9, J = 31.0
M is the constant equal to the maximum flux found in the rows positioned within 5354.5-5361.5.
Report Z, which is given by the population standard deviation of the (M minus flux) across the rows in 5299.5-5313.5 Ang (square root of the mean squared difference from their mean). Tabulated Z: 1.7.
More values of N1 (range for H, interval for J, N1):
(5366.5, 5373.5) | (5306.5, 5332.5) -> -1999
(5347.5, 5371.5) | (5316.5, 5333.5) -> -2151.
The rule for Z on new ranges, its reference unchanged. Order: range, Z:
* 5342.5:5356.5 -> 2.4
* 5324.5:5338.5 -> 3.9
